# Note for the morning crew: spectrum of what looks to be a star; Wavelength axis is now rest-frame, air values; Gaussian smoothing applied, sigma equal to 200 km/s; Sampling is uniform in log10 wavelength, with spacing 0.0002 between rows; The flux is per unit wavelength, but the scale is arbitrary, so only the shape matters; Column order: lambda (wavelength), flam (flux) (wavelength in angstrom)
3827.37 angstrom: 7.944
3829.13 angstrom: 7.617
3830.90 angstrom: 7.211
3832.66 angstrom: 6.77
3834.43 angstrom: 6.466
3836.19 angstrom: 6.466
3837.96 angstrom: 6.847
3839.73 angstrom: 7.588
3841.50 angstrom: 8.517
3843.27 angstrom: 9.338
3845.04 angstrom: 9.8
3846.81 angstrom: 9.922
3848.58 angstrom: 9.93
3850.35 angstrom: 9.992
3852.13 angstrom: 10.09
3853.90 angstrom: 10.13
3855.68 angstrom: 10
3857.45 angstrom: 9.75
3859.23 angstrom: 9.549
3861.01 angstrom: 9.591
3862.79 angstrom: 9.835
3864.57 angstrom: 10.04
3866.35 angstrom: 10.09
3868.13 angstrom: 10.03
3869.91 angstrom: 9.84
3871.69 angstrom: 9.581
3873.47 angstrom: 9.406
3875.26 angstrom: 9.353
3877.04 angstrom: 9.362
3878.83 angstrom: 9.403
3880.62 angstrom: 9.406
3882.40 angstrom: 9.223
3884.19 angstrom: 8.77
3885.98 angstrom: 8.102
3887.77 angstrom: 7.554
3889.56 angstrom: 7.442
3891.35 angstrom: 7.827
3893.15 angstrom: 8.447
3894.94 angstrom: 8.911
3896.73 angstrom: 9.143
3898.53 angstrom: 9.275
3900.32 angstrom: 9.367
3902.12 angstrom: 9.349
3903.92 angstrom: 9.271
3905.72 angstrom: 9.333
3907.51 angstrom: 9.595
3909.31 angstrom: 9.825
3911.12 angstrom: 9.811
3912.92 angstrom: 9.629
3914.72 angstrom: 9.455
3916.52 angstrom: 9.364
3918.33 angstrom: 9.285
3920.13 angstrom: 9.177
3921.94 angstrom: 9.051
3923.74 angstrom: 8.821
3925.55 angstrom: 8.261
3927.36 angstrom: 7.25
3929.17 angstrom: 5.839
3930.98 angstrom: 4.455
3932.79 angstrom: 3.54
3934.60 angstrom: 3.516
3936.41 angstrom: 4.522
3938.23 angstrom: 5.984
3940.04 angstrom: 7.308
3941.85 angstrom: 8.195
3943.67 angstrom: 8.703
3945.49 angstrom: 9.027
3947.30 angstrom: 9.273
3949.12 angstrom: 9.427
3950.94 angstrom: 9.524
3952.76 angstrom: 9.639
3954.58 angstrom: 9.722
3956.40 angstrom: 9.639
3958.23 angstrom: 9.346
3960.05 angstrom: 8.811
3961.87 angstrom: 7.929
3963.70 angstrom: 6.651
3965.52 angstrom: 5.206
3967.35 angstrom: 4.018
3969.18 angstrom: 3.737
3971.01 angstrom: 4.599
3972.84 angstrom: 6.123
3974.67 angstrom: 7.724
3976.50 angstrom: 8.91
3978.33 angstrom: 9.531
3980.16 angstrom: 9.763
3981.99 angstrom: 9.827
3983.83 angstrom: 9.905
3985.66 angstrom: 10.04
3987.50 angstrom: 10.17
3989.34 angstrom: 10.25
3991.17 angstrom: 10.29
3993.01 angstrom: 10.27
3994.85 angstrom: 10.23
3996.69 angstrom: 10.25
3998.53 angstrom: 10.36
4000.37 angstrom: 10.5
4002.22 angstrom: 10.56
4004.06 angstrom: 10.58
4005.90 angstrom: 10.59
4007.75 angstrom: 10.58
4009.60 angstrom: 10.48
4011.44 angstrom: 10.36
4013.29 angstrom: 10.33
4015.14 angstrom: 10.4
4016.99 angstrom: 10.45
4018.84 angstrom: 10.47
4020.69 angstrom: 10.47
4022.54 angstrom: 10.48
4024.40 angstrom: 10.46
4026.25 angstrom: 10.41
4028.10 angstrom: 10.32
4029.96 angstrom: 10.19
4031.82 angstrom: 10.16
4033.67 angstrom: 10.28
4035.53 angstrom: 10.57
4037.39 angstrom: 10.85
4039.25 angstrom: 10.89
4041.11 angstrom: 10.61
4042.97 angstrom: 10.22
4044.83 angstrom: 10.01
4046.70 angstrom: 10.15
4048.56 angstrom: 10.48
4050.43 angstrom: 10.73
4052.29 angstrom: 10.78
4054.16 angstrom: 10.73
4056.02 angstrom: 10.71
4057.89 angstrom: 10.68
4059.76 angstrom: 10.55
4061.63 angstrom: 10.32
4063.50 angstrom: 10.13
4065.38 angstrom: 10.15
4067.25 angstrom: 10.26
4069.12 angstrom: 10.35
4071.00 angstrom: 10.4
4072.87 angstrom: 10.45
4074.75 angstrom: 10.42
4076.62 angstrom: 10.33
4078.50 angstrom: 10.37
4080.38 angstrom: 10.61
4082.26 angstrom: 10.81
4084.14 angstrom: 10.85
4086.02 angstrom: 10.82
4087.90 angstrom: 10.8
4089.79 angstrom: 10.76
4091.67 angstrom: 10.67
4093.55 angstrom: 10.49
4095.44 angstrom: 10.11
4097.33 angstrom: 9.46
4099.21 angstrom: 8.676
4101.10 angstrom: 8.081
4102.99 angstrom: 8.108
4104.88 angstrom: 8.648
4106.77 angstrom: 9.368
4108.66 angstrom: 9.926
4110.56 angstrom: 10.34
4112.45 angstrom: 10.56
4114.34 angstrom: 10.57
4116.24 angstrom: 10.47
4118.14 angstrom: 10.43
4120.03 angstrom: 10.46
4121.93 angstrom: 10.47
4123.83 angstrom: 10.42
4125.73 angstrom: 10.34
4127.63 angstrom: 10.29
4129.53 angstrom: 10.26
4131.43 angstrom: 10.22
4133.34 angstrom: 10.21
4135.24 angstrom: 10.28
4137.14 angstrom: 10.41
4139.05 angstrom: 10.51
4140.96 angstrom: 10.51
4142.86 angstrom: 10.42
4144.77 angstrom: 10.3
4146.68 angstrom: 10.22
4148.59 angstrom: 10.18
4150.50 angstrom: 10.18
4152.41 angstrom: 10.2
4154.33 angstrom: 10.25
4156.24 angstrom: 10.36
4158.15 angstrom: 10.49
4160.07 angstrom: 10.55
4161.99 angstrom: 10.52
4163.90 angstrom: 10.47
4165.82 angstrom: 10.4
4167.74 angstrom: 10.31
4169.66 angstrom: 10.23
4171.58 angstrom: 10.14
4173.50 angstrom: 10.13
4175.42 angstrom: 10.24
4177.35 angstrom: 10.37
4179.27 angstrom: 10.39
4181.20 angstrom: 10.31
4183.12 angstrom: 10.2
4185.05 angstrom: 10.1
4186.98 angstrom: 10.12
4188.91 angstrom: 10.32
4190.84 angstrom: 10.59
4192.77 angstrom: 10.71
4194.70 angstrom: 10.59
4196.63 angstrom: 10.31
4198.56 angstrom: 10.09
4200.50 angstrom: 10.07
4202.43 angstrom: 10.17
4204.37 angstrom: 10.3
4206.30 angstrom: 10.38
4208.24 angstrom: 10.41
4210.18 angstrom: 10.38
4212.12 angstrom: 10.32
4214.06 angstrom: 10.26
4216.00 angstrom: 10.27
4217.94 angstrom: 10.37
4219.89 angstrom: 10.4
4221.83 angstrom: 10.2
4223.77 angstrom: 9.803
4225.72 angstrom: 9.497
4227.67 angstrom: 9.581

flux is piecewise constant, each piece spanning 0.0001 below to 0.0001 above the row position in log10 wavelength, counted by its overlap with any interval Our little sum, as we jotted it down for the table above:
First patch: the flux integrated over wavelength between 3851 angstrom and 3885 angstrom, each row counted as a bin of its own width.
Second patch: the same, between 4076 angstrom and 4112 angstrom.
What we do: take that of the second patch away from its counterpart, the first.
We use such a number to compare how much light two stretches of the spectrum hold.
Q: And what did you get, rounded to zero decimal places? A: -30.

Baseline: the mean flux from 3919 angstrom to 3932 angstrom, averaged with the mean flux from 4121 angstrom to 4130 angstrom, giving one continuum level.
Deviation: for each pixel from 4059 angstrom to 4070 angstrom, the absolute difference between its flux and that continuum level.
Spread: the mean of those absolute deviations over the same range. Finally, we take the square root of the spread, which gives 1.16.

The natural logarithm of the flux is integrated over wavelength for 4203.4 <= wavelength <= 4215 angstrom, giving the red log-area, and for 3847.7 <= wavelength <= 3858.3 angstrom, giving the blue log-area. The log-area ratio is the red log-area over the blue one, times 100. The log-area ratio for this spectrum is 111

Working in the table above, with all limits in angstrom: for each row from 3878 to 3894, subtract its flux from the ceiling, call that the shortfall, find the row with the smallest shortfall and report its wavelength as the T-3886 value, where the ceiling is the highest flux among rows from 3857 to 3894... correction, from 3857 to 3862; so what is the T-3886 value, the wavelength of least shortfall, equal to 3880.62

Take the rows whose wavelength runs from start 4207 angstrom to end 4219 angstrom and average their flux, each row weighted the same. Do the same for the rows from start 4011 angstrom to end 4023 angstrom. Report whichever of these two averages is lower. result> 10.3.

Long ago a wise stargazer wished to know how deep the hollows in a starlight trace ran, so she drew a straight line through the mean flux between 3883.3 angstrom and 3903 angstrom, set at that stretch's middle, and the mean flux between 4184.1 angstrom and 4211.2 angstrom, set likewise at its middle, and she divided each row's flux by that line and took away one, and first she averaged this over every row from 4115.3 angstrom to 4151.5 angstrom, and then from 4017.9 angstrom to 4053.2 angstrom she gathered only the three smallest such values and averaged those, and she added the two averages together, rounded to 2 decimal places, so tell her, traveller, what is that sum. 0.11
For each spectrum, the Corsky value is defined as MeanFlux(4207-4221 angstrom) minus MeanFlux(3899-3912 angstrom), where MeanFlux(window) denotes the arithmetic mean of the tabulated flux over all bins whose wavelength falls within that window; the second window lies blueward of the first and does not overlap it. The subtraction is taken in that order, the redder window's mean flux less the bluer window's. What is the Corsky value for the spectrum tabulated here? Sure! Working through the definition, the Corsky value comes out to 0.84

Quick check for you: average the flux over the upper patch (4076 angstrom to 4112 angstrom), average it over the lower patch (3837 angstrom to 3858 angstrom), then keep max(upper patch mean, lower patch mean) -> 10.0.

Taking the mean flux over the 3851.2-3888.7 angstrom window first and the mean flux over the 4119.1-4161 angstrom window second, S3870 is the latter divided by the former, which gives 1.09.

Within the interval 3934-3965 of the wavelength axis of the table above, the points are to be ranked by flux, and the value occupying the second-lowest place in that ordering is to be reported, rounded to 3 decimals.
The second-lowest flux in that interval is 4.522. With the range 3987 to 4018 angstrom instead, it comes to 10.230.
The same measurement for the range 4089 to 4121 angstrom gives 8.108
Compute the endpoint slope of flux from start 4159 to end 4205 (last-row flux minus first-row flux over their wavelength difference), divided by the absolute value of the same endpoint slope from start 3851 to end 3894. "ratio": -0.14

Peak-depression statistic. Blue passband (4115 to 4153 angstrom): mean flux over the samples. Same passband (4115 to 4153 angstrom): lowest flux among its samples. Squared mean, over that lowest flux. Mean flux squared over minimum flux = 10.5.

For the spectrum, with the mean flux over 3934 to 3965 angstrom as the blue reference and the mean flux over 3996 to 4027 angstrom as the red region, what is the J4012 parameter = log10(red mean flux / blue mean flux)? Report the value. 0.11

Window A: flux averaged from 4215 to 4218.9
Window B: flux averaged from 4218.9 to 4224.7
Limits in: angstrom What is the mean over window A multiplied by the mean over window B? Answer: 105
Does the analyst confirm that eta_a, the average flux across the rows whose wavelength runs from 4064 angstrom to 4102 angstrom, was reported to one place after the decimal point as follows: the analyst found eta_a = 10.2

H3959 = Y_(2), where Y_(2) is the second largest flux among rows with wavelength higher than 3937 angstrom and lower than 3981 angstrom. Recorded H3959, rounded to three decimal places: 9.722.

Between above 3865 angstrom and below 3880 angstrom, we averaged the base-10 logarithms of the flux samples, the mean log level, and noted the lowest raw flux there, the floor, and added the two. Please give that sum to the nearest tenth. 10.3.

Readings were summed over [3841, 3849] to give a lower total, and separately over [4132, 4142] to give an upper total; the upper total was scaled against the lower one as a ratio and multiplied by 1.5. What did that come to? 1.6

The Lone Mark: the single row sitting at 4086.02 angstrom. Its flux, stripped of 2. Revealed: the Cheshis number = 8.8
